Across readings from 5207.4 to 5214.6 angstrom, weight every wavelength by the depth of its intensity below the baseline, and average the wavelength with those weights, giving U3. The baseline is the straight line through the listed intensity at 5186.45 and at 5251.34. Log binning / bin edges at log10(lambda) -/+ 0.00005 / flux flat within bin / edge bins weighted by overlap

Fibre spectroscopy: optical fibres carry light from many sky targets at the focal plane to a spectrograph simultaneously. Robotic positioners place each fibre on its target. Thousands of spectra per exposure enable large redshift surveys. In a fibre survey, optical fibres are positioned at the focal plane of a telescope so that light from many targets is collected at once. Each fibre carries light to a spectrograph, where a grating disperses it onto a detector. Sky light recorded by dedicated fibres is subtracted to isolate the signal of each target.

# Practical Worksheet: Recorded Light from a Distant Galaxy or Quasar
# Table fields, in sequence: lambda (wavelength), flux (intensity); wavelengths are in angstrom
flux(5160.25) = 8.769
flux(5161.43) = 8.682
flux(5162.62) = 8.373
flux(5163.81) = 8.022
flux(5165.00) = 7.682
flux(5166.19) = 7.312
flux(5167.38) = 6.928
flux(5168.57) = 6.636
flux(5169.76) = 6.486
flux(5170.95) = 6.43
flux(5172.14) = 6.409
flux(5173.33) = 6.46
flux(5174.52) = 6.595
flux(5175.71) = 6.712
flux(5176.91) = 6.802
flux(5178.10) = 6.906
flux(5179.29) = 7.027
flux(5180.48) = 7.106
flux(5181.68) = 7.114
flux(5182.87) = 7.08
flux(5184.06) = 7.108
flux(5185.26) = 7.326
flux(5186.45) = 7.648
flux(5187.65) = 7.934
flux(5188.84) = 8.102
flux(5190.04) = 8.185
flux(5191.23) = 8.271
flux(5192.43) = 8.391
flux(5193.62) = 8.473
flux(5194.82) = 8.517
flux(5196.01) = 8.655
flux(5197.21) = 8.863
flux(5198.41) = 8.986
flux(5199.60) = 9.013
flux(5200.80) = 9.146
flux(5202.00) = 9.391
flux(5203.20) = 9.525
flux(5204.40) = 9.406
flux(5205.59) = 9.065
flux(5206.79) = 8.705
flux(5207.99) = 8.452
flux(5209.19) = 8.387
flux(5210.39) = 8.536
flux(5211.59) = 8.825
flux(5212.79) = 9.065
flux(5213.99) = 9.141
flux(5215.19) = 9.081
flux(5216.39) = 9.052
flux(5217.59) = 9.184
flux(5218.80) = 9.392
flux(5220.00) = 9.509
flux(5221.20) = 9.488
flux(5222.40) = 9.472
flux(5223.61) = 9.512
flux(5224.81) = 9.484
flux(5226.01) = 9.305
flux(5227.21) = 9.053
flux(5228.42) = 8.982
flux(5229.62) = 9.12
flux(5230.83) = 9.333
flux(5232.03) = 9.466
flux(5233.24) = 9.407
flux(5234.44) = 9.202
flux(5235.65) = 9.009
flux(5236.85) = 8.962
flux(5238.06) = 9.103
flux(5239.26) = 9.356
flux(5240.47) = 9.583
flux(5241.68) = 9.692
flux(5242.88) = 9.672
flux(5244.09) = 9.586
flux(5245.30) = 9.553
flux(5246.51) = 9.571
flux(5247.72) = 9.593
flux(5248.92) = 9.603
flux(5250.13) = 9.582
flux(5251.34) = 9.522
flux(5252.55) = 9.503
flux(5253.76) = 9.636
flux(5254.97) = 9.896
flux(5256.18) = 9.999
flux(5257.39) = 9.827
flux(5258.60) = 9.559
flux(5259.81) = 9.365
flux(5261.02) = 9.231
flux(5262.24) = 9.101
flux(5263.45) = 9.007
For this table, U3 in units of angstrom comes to 5212.2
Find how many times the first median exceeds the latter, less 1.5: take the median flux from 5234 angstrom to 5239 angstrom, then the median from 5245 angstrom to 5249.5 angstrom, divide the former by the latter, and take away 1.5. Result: -0.55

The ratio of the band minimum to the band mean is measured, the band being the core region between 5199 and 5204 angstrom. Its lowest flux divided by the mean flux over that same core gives 0.972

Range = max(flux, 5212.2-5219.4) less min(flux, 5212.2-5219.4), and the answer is 0.34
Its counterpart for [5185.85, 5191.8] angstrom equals 0.62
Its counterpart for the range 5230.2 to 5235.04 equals 0.26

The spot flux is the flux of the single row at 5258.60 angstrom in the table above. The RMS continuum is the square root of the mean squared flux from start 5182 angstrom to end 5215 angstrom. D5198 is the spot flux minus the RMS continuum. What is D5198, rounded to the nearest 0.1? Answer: 1.0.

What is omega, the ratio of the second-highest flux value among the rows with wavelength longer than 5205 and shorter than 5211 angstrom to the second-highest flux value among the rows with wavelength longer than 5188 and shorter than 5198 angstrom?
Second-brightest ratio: 1.01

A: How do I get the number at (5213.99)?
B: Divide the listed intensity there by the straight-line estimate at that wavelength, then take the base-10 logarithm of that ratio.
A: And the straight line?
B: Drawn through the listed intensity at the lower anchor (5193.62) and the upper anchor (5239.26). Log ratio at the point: 0.013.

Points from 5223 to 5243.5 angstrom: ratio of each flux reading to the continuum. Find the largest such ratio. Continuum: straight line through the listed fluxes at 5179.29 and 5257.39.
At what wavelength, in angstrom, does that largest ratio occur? 5223.61 angstrom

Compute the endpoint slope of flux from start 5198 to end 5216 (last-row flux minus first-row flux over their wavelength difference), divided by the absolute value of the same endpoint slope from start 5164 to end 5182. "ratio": 0.2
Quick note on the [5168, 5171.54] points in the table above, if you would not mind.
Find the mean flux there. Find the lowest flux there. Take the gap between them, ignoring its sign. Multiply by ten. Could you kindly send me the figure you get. 0.9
